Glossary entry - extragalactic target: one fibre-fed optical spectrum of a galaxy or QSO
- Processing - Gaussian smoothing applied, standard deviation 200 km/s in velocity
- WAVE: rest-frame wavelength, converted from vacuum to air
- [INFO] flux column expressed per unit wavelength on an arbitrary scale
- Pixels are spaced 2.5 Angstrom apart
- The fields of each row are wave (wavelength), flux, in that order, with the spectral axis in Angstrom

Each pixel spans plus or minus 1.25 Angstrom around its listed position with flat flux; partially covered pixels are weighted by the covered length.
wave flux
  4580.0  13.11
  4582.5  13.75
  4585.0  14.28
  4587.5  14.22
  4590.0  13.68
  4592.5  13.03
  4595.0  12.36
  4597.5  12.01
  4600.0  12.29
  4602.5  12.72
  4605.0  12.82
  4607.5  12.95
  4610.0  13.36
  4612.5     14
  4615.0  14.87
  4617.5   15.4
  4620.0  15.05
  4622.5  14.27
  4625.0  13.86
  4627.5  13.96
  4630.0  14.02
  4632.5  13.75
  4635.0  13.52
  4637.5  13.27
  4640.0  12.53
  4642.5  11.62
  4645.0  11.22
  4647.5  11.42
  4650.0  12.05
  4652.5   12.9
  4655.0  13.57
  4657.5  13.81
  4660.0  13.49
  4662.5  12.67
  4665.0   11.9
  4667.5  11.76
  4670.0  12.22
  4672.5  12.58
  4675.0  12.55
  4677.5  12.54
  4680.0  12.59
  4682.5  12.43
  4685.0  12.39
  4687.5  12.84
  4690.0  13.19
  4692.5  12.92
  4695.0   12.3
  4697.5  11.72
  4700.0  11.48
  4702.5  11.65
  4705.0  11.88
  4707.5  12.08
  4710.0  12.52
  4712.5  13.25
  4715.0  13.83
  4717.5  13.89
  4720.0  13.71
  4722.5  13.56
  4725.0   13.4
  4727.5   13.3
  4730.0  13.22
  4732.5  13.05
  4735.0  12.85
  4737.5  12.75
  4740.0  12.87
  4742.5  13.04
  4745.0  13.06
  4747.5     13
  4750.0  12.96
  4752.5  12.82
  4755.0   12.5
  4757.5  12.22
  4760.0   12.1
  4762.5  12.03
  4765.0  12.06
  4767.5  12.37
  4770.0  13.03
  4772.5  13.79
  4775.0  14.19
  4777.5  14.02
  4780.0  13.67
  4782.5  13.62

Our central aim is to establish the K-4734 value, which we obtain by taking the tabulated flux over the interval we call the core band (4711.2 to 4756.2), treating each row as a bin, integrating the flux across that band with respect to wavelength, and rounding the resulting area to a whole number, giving 593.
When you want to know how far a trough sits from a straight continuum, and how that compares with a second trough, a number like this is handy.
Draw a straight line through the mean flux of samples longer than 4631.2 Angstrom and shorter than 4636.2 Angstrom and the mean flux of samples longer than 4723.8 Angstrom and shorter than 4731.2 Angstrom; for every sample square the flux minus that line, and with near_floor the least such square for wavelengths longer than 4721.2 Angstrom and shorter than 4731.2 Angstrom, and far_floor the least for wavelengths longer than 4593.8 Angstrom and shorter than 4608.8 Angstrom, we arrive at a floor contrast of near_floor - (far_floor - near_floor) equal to -0.6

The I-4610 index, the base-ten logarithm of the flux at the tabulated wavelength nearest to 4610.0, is 1.13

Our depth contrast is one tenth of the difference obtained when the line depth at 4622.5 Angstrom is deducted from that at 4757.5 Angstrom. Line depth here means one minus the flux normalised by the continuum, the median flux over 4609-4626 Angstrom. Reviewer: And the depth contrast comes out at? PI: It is 0.014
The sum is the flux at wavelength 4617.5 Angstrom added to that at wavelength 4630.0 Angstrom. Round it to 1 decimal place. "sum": 29.4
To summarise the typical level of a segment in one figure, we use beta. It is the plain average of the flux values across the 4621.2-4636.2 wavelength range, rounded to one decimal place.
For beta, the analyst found 13.9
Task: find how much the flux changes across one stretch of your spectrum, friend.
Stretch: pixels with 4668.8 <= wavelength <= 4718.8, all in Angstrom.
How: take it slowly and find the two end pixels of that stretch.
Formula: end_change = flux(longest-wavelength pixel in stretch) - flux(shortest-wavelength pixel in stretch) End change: 1.7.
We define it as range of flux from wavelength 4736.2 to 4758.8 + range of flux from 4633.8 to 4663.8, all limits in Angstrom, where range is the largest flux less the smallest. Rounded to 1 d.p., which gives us 3.4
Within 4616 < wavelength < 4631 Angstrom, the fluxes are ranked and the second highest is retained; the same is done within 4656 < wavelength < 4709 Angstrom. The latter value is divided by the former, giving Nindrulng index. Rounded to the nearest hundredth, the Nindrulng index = 0.90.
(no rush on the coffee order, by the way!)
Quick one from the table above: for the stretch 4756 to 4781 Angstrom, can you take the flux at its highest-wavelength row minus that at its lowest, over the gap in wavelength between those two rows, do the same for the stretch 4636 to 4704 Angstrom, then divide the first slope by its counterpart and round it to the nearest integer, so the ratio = -3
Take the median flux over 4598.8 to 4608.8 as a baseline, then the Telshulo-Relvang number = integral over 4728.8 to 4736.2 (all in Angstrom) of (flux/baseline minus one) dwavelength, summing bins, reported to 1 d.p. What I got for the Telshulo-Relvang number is 0.2 Angstrom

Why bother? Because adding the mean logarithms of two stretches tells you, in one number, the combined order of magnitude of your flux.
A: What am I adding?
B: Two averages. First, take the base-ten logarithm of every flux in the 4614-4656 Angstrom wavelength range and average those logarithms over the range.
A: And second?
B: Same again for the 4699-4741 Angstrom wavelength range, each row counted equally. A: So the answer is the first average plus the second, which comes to 2.234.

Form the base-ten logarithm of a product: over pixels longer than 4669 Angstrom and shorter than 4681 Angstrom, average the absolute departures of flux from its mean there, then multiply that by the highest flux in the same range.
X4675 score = 0.14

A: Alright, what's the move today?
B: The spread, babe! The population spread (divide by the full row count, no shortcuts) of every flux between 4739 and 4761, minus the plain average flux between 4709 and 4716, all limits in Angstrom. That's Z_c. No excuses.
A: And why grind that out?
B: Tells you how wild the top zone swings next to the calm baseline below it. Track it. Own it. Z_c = -12.86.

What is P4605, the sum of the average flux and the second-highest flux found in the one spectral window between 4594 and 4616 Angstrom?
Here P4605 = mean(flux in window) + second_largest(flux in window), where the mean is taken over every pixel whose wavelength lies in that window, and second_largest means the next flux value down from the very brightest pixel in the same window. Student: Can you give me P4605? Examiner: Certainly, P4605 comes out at 27.0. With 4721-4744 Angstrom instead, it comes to 26.5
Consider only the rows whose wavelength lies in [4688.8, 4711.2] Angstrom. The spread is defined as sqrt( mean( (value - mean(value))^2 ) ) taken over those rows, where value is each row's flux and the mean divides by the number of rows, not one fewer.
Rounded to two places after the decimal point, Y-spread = 0.56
